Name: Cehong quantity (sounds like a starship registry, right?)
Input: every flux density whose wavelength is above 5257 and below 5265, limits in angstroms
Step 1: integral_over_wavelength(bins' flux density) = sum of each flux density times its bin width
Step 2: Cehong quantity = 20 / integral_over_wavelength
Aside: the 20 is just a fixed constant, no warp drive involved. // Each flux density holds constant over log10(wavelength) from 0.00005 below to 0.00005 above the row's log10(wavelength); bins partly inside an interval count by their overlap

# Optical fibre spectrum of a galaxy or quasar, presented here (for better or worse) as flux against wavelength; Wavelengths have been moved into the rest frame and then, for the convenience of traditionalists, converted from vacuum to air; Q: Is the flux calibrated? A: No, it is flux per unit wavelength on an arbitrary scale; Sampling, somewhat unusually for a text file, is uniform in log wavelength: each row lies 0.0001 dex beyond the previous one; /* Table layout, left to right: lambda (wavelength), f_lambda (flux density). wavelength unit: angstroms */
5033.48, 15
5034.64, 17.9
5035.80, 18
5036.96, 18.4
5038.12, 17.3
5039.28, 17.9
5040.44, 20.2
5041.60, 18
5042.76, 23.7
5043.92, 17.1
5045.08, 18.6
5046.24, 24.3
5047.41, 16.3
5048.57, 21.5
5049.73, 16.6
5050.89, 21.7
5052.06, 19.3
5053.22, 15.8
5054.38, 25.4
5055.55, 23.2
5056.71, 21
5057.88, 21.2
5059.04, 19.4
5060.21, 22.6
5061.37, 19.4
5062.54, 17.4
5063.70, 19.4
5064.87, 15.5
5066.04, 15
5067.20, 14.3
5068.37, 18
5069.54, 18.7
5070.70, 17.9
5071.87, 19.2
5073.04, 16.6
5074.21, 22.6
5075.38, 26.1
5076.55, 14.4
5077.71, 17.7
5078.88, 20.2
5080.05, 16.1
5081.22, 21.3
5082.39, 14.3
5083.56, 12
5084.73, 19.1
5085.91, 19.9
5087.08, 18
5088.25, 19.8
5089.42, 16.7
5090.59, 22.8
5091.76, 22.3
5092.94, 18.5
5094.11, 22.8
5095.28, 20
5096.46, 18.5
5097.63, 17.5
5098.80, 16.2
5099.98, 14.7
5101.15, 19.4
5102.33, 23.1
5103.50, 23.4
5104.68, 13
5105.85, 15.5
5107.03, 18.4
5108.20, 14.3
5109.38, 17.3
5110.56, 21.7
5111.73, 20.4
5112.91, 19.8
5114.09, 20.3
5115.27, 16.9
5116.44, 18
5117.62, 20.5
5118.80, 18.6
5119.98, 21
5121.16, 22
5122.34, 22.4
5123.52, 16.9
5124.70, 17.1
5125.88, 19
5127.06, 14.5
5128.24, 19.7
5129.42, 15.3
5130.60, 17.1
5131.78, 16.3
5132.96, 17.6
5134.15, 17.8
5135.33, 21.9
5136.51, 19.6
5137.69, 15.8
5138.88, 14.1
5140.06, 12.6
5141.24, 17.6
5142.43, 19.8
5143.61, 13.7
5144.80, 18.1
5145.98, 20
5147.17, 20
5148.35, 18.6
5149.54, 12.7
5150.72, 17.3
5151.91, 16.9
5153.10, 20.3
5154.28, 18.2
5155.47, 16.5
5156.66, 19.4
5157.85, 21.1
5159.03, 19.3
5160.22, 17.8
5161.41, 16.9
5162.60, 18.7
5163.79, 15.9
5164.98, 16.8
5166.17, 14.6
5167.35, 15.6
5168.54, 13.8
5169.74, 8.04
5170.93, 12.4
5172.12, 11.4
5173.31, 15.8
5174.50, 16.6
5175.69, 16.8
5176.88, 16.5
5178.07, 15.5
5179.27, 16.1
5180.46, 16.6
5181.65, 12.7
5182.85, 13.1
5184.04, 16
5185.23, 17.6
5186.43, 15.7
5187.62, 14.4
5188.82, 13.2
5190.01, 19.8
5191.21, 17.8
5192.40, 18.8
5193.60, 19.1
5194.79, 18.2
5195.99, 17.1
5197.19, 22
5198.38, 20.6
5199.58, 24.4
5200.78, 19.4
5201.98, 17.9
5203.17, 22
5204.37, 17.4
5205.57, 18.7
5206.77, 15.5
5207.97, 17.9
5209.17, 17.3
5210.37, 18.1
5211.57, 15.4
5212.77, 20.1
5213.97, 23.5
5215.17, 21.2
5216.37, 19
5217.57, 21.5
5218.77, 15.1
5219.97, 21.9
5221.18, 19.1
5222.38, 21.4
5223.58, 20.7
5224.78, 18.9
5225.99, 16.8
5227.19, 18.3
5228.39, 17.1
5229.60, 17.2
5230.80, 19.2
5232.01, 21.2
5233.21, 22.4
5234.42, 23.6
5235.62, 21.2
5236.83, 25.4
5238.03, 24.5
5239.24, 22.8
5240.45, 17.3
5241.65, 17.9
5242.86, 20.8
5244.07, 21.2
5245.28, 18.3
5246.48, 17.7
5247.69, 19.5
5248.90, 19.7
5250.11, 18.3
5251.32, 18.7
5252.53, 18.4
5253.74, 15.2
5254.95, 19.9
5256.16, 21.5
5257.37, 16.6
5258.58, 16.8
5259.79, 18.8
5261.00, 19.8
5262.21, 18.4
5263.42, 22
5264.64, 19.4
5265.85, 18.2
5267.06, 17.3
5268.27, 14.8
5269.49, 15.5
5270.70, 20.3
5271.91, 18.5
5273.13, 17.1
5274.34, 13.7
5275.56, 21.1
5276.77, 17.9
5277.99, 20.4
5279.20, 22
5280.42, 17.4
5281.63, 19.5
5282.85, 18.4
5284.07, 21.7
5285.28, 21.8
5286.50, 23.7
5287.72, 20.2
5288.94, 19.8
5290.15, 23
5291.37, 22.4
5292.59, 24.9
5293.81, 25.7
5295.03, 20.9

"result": 0.13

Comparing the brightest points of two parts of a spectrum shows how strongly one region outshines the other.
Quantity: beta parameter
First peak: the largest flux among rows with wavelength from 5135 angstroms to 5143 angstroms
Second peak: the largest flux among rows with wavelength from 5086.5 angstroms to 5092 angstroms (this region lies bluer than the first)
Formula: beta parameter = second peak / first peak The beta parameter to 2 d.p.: 1.04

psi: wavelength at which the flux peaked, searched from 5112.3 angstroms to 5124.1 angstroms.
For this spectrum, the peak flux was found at 5122.34 angstroms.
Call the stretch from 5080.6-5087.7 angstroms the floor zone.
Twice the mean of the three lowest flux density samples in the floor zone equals 30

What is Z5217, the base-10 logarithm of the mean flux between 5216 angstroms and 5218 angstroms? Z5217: 1.31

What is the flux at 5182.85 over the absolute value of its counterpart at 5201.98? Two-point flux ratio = 0.73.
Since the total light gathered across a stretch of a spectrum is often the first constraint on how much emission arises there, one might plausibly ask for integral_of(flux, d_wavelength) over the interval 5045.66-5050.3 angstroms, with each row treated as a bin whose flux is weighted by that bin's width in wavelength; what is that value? 91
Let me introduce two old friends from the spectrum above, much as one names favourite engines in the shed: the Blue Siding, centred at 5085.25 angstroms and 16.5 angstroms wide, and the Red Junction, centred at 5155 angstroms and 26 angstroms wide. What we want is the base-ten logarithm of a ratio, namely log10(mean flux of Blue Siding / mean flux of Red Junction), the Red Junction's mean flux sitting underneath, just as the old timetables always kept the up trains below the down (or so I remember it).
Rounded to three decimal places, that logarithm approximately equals 0.020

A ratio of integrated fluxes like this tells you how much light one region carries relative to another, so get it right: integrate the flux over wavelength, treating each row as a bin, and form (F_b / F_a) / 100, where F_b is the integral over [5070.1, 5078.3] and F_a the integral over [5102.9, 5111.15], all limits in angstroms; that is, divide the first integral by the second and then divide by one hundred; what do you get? 0.0108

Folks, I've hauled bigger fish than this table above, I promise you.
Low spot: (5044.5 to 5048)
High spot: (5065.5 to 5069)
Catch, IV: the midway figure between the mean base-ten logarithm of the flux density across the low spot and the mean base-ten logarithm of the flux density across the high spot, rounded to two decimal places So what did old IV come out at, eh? 1.24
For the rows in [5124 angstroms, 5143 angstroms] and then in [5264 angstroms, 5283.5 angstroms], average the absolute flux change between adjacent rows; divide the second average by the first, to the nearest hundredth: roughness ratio 0.96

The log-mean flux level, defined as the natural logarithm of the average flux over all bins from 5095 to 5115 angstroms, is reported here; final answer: 2.91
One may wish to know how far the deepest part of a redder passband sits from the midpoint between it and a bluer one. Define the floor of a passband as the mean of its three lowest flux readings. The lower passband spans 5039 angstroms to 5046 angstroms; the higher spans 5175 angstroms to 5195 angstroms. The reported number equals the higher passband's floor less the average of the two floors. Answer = -2.3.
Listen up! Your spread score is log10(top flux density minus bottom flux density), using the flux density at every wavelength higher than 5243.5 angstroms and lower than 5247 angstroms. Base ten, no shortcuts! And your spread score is 0.54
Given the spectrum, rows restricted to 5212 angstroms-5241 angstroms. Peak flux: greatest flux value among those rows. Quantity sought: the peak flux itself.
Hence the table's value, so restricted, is 25.4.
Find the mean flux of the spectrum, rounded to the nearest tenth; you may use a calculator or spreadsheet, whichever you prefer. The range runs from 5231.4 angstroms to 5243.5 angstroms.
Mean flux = 21.7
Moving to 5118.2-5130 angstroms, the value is 18.6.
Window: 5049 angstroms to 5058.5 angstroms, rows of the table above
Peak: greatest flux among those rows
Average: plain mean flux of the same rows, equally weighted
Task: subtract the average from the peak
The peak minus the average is 4.9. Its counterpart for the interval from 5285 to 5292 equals 1.9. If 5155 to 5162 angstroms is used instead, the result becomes 2.6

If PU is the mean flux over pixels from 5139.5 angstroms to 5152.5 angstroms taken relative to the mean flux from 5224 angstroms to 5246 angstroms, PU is 0.84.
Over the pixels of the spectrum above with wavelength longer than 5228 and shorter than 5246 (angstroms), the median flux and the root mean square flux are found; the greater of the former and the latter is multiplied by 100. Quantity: 2120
